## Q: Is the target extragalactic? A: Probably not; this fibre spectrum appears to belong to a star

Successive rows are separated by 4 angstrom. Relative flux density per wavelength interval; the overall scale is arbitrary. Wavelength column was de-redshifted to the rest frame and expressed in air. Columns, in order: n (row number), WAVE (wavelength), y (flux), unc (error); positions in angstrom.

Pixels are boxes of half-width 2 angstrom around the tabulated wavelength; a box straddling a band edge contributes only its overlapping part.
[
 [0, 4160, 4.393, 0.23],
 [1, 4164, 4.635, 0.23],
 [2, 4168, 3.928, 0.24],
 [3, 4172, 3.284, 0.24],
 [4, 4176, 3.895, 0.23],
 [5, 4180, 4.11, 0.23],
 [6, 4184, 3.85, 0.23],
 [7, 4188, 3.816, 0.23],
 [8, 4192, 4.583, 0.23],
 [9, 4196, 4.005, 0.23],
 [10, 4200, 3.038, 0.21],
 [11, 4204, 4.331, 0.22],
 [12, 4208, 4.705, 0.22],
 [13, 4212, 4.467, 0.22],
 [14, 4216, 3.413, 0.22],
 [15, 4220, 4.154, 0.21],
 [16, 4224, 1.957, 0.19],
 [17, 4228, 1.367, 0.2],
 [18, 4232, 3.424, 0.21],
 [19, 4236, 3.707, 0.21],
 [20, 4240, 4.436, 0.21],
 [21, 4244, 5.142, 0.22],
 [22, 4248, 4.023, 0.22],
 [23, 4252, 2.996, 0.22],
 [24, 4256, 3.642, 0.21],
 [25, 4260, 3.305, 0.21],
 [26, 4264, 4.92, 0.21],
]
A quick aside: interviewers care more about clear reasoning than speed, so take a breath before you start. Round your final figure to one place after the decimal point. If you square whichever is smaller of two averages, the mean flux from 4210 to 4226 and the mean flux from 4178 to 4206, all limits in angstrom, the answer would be 12.2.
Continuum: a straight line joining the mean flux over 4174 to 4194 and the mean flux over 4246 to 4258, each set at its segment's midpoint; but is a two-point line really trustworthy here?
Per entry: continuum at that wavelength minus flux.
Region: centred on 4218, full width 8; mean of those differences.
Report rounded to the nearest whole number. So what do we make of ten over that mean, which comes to 534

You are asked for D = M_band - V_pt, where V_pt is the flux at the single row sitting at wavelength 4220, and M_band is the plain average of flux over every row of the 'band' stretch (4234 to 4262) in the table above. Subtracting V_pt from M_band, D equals -0.3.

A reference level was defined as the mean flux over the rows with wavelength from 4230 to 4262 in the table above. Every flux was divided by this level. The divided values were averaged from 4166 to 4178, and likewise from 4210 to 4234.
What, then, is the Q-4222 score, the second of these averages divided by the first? 0.85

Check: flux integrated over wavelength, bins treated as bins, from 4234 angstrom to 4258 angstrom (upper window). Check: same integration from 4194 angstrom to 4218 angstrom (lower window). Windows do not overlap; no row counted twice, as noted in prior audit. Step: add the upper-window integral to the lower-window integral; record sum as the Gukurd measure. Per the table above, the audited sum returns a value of 192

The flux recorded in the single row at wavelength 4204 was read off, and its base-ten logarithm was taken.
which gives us 0.64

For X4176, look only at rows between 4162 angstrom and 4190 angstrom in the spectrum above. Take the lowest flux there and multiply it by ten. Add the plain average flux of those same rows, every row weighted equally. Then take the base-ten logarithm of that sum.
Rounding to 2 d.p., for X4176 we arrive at 1.57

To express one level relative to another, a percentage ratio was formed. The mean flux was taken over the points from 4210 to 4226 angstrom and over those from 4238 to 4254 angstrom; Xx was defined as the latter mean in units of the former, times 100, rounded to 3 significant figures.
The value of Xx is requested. 119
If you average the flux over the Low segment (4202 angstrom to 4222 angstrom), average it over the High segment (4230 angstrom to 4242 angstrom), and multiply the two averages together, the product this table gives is 16.2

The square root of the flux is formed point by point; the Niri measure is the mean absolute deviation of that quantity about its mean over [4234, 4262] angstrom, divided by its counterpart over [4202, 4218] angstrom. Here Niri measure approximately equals 1.3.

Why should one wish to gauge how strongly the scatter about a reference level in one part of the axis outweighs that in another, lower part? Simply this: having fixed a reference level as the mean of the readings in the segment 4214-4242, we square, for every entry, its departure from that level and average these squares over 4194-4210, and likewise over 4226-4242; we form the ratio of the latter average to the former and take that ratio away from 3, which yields 1.8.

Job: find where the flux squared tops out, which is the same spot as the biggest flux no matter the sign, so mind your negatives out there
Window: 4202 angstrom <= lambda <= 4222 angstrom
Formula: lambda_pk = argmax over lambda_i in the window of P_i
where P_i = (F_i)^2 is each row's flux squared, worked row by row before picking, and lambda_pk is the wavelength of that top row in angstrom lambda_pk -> 4208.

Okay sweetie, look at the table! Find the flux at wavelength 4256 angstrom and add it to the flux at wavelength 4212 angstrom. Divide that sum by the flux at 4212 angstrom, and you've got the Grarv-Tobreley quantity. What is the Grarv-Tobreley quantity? 1.82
